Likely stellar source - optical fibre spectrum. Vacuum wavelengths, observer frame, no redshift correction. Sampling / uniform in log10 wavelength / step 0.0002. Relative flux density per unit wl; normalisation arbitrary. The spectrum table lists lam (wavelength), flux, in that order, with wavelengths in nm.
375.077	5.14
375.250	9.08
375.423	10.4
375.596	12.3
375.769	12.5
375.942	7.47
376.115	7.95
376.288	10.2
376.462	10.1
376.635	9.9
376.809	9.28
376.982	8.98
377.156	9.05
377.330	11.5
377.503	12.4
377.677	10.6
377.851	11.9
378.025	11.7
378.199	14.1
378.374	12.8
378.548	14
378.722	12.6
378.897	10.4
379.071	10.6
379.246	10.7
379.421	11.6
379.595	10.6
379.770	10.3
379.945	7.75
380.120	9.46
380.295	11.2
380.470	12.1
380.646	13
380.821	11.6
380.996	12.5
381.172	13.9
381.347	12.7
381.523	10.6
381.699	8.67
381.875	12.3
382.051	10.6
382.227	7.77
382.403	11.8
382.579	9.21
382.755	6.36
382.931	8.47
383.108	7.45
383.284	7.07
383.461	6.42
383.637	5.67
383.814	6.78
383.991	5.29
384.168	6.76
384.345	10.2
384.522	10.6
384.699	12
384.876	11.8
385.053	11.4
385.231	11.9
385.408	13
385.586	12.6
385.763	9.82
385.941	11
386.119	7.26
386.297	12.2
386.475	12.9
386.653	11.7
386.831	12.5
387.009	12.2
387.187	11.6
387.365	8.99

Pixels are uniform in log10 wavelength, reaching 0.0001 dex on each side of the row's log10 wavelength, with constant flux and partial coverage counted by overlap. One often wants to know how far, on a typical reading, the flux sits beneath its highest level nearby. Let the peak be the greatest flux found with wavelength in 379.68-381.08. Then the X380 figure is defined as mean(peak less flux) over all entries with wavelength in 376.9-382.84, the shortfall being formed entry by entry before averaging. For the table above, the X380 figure 2.0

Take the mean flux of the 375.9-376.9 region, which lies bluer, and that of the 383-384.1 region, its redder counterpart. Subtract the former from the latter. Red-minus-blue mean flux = -2.7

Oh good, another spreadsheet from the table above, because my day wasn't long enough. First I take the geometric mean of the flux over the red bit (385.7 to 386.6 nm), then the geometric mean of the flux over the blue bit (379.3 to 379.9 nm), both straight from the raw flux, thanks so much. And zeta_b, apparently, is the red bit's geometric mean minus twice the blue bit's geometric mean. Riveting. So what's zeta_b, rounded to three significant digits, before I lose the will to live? -11.2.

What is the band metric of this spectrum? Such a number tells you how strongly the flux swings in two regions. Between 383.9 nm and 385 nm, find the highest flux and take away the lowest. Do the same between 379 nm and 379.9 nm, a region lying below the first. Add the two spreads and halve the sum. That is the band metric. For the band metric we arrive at 4.0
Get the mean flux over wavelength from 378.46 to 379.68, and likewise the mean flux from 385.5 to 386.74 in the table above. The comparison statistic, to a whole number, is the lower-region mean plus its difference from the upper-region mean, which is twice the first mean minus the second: 12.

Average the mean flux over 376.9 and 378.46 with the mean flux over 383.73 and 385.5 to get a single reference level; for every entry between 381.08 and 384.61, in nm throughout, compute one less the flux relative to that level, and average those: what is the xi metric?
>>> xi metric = 0.17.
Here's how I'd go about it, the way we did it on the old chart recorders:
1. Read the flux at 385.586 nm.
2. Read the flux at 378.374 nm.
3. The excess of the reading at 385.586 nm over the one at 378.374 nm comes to 0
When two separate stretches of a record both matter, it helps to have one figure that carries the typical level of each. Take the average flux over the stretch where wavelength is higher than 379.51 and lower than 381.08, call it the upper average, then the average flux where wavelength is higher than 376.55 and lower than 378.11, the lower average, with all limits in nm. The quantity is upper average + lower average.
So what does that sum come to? 21.5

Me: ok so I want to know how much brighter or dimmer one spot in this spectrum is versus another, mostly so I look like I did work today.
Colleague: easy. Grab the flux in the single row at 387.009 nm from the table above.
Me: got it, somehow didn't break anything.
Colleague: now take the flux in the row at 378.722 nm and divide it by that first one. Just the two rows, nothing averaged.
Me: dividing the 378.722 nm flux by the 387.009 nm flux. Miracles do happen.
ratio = 1.03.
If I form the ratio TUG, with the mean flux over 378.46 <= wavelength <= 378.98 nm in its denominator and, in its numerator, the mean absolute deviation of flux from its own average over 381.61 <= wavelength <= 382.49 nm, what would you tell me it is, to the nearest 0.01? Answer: 0.13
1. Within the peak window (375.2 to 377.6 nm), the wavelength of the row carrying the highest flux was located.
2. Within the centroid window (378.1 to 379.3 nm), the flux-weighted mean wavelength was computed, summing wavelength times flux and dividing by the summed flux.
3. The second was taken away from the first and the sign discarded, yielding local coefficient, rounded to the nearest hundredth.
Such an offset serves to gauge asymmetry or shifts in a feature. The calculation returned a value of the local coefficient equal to 2.92 nm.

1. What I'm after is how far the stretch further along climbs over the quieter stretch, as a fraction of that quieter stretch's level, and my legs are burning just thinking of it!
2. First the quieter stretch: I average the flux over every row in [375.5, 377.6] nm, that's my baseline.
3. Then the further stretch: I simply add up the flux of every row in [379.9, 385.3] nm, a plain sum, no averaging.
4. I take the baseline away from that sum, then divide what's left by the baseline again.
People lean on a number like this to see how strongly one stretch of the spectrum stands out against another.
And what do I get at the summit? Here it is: 28.9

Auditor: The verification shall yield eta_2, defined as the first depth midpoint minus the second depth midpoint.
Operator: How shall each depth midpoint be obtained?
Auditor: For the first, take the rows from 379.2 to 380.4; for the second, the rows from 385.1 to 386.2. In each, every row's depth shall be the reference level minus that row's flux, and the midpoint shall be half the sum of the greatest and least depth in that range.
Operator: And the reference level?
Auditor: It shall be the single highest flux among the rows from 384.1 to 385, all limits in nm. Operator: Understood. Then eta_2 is 0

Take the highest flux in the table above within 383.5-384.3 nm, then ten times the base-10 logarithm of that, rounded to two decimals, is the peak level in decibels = 8.31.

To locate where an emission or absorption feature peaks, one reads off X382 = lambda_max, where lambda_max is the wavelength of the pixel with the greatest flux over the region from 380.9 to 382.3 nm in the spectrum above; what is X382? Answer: 381.172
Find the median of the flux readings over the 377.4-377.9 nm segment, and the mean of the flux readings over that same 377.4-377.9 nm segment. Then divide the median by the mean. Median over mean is 1.02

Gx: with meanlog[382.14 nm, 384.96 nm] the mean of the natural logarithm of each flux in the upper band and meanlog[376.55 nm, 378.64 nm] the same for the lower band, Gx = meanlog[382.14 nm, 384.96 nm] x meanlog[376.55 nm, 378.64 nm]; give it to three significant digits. 5.05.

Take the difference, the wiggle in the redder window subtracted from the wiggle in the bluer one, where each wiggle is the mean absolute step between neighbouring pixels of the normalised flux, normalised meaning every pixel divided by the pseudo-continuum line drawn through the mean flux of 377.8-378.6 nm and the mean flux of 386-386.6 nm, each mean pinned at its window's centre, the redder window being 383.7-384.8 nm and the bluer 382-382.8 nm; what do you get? 0.11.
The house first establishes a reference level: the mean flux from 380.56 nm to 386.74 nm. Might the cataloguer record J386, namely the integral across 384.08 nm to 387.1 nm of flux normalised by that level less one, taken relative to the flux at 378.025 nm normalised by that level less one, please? 2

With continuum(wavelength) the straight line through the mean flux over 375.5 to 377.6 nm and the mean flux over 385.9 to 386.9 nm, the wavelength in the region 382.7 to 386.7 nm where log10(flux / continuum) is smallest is 383.991 nm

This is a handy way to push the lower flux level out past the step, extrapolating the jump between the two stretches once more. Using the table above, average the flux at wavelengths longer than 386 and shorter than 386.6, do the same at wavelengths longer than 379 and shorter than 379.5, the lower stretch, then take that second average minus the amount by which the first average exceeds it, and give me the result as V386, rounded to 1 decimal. 11.1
